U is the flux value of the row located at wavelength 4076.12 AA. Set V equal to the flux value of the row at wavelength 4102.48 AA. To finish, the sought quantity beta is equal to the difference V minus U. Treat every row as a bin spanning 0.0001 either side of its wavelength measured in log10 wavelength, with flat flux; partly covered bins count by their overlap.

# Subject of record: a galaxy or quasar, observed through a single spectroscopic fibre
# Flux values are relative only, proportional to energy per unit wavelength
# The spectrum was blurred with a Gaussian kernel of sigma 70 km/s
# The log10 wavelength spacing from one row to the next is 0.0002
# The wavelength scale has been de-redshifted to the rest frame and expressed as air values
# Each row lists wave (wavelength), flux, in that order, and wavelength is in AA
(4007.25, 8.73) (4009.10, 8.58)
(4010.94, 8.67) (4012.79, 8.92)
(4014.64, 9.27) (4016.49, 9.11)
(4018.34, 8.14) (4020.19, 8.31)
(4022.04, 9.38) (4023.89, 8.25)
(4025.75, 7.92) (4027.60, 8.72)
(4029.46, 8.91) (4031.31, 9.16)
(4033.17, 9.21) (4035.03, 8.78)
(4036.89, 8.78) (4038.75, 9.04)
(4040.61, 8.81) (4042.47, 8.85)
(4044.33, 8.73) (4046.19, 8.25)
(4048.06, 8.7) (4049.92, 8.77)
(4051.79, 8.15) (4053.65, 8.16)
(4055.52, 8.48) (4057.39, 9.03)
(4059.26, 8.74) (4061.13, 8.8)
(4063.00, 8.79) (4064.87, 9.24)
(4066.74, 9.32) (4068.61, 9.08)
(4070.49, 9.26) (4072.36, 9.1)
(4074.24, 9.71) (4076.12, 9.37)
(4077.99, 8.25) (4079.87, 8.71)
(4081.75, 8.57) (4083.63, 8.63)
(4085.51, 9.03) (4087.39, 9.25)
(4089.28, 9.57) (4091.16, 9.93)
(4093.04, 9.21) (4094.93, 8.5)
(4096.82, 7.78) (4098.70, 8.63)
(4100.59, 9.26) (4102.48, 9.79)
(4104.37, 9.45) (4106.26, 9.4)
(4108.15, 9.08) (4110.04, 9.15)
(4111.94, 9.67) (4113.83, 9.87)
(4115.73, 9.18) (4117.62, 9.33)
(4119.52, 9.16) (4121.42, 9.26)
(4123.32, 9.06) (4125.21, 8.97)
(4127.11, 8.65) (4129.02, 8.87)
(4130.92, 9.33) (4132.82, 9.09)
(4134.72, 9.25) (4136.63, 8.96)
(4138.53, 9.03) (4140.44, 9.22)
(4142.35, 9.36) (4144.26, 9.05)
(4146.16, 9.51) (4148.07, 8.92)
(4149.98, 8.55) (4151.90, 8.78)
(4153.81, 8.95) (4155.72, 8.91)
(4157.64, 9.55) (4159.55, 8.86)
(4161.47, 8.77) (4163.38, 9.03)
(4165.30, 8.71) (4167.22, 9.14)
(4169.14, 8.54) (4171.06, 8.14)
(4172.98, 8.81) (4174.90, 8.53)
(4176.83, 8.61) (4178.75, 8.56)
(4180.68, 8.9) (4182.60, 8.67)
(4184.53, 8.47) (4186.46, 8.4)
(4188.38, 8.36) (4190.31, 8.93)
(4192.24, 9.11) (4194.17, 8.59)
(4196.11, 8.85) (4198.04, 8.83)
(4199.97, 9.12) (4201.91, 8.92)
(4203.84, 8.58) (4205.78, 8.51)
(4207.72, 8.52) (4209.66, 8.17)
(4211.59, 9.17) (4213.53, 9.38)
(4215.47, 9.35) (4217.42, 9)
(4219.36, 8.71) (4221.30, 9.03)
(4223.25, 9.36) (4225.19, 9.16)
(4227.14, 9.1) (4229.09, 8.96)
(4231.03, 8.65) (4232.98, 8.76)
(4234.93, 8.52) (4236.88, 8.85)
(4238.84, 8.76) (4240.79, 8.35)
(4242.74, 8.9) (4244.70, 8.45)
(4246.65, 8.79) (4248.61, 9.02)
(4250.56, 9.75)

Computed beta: 0.42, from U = 9.37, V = 9.79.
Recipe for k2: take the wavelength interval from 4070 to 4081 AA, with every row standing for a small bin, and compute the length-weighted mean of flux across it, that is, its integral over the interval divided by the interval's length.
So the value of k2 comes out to 9.05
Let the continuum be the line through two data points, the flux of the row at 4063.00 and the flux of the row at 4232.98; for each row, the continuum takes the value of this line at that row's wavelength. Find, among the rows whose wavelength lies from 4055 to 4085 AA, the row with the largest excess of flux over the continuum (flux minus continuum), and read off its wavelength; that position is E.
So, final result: 4074.24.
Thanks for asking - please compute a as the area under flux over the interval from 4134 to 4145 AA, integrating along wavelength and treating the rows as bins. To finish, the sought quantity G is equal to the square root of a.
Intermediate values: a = 101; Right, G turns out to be 10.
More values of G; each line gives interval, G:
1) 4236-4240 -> 6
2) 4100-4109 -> 9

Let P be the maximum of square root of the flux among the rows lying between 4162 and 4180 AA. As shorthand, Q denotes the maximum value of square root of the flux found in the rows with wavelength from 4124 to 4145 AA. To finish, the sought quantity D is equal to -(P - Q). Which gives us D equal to 0.04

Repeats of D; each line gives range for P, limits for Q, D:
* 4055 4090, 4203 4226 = -0.05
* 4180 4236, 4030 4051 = -0.03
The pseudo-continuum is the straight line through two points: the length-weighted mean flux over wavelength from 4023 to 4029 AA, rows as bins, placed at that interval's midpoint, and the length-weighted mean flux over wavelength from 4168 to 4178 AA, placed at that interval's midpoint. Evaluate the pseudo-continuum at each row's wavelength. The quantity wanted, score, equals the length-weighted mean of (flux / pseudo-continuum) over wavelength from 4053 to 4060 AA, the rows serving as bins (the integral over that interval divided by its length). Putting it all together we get 1.03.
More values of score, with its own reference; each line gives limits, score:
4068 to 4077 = 1.11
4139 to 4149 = 1.08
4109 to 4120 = 1.11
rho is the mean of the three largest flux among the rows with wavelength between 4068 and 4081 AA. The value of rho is 9.45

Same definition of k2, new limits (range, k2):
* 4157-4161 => 9.13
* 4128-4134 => 9.10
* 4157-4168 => 9.00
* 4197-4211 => 8.68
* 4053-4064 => 8.68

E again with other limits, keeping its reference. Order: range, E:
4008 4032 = 4022.04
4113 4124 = 4113.83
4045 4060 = 4057.39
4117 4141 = 4130.92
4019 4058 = 4022.04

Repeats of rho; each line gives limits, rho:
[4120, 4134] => 9.23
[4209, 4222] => 9.30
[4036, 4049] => 8.90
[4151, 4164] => 9.18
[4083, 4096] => 9.58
